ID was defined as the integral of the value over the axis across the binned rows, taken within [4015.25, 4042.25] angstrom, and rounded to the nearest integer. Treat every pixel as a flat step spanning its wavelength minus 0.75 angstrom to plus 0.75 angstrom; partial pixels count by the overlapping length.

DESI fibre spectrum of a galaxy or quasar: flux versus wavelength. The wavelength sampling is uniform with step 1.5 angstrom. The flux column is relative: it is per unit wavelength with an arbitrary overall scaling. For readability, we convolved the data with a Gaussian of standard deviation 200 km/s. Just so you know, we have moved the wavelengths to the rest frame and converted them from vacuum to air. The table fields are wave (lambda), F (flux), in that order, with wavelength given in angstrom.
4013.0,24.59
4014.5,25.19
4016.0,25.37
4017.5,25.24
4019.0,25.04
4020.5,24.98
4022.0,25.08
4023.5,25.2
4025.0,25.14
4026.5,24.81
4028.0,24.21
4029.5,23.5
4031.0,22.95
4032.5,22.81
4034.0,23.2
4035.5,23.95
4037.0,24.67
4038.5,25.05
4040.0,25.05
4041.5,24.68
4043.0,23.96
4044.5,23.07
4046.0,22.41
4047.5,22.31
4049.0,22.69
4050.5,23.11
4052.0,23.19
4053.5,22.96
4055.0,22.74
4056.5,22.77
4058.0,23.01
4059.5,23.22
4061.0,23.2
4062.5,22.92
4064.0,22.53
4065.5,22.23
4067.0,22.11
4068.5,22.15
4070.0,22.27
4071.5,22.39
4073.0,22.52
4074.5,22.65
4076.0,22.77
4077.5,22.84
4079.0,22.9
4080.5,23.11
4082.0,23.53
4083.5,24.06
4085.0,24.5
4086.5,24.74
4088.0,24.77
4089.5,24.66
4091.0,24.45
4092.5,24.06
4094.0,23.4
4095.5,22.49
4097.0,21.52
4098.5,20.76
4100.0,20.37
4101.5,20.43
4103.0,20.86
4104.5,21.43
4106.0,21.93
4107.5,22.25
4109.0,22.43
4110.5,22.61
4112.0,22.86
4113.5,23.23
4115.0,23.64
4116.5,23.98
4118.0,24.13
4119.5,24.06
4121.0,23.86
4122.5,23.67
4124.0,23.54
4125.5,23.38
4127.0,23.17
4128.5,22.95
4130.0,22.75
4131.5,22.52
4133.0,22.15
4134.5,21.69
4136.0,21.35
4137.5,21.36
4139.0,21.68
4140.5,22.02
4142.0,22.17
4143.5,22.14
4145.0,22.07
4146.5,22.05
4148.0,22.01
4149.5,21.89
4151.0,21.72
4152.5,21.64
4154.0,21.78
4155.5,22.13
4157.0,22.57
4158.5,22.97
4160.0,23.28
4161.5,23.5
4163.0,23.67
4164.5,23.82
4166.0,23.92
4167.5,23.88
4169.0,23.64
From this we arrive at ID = 661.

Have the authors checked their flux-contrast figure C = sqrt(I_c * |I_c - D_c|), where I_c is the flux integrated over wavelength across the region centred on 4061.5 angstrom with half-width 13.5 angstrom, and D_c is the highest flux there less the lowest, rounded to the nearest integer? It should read 612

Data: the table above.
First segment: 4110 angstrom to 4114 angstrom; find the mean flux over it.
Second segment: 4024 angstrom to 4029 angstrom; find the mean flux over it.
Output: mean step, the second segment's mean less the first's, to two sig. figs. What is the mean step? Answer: 1.8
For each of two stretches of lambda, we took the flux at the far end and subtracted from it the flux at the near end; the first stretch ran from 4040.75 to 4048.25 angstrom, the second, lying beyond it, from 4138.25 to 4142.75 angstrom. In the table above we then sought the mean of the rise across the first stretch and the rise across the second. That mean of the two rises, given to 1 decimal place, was -0.9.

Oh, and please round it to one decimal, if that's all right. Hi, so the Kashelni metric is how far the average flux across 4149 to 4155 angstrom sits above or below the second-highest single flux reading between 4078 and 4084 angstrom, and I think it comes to -1.8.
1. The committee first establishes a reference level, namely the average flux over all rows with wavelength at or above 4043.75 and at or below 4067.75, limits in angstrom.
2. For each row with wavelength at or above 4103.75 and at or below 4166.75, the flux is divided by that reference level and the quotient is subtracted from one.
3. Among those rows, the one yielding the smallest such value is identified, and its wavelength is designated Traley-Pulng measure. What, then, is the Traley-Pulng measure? 4118.0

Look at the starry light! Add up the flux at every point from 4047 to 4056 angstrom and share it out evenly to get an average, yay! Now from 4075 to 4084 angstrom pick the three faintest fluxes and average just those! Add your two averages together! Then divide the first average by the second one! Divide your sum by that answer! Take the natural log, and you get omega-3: 3.82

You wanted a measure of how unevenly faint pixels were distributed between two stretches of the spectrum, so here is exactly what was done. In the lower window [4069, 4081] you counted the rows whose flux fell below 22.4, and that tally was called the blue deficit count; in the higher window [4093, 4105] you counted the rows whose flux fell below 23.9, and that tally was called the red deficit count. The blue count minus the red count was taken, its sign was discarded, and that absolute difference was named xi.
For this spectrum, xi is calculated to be 6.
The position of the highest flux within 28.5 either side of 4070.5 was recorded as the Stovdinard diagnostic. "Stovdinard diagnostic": 4088.0 angstrom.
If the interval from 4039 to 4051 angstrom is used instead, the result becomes 4040.0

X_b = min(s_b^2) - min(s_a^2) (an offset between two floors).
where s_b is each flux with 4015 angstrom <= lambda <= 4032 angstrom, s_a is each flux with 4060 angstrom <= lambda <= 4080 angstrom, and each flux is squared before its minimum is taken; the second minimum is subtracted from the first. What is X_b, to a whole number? 38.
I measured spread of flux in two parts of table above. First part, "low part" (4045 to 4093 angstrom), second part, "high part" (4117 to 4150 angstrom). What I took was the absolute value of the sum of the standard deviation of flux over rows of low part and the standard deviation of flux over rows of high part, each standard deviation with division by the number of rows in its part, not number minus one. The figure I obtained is 1.7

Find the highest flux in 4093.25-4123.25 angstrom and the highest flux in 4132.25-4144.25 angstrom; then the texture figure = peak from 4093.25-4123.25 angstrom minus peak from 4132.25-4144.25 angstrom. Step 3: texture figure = 2.0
